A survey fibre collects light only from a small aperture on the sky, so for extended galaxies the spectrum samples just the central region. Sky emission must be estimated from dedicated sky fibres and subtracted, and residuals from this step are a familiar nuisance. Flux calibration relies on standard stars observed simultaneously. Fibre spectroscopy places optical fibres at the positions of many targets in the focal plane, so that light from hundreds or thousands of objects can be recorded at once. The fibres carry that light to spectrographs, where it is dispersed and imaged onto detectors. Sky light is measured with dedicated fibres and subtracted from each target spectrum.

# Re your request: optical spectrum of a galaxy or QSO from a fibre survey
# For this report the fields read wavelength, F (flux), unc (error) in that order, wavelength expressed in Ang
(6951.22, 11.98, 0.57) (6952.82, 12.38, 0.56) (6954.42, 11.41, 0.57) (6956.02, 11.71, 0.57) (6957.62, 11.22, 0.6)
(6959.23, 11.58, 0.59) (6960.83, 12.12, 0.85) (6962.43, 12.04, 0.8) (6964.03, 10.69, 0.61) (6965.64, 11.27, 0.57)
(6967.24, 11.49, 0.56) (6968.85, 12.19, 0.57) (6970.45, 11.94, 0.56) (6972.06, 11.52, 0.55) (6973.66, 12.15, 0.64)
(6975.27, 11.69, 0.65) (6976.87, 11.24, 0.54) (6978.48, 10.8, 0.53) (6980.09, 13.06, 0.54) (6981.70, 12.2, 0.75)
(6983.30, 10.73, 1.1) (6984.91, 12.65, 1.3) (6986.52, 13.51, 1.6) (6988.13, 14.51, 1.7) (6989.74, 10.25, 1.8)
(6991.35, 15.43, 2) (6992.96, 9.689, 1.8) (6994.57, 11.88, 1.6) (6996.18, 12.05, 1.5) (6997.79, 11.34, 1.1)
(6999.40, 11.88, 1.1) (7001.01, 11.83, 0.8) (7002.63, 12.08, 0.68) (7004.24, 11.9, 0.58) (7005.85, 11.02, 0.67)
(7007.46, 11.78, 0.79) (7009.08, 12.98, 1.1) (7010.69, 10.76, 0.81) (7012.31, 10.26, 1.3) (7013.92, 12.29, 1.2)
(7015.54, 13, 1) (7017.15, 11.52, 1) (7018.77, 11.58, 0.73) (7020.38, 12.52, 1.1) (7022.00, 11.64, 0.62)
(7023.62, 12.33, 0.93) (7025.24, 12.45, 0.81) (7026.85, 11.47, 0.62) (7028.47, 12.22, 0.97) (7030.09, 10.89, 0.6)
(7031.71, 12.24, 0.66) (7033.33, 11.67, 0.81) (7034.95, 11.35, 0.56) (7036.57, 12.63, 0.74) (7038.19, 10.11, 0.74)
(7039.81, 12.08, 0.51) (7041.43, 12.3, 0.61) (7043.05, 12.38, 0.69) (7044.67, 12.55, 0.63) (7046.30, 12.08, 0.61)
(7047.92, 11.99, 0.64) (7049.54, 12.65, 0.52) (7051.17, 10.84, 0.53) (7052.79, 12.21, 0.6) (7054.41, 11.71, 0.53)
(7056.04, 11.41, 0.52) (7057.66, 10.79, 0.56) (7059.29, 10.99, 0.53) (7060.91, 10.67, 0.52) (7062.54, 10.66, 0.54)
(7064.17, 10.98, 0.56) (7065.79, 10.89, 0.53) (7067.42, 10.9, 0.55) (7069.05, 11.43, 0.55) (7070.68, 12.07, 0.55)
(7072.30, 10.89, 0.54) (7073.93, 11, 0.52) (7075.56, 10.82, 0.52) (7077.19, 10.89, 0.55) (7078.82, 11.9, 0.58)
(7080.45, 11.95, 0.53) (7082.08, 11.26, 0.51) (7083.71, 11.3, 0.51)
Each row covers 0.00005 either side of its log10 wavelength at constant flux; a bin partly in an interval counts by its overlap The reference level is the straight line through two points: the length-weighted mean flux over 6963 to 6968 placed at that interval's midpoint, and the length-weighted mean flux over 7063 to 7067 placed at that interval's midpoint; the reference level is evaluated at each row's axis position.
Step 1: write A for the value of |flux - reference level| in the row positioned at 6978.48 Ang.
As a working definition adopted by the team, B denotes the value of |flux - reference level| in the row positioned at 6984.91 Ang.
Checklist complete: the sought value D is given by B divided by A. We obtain 4.3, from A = 0.4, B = 1.5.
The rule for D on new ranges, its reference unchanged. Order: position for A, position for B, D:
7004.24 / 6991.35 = 5.3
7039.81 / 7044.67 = 1.4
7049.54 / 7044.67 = 0.9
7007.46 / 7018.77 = 0.8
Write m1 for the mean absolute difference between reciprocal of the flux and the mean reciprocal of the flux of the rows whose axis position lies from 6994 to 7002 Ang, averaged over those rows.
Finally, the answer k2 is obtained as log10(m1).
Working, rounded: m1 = 0.0013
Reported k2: -2.9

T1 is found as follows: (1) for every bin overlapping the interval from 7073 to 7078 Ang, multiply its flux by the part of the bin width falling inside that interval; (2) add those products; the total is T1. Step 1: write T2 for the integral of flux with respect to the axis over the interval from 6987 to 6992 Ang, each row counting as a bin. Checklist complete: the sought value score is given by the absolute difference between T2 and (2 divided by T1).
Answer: 66.6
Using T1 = 54.5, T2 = 66.7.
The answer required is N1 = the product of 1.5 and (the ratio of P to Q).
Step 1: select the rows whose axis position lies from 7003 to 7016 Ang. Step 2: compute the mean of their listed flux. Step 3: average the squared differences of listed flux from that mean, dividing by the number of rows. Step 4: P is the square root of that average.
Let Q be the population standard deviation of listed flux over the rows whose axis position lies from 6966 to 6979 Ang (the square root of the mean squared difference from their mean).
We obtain 3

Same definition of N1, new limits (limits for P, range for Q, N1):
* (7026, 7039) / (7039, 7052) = 2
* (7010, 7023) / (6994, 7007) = 4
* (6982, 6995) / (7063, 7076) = 7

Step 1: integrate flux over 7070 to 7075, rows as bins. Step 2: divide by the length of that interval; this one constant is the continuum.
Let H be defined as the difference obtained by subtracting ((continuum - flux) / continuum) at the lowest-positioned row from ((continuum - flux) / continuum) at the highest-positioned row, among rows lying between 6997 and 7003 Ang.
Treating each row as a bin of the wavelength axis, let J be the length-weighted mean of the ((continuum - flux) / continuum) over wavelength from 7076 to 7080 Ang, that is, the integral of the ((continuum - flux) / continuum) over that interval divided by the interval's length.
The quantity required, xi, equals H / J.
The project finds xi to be 7.1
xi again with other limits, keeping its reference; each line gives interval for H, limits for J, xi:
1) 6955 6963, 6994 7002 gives 0.6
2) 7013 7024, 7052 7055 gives 0.1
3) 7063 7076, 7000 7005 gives -0.2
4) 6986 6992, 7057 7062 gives -4.0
